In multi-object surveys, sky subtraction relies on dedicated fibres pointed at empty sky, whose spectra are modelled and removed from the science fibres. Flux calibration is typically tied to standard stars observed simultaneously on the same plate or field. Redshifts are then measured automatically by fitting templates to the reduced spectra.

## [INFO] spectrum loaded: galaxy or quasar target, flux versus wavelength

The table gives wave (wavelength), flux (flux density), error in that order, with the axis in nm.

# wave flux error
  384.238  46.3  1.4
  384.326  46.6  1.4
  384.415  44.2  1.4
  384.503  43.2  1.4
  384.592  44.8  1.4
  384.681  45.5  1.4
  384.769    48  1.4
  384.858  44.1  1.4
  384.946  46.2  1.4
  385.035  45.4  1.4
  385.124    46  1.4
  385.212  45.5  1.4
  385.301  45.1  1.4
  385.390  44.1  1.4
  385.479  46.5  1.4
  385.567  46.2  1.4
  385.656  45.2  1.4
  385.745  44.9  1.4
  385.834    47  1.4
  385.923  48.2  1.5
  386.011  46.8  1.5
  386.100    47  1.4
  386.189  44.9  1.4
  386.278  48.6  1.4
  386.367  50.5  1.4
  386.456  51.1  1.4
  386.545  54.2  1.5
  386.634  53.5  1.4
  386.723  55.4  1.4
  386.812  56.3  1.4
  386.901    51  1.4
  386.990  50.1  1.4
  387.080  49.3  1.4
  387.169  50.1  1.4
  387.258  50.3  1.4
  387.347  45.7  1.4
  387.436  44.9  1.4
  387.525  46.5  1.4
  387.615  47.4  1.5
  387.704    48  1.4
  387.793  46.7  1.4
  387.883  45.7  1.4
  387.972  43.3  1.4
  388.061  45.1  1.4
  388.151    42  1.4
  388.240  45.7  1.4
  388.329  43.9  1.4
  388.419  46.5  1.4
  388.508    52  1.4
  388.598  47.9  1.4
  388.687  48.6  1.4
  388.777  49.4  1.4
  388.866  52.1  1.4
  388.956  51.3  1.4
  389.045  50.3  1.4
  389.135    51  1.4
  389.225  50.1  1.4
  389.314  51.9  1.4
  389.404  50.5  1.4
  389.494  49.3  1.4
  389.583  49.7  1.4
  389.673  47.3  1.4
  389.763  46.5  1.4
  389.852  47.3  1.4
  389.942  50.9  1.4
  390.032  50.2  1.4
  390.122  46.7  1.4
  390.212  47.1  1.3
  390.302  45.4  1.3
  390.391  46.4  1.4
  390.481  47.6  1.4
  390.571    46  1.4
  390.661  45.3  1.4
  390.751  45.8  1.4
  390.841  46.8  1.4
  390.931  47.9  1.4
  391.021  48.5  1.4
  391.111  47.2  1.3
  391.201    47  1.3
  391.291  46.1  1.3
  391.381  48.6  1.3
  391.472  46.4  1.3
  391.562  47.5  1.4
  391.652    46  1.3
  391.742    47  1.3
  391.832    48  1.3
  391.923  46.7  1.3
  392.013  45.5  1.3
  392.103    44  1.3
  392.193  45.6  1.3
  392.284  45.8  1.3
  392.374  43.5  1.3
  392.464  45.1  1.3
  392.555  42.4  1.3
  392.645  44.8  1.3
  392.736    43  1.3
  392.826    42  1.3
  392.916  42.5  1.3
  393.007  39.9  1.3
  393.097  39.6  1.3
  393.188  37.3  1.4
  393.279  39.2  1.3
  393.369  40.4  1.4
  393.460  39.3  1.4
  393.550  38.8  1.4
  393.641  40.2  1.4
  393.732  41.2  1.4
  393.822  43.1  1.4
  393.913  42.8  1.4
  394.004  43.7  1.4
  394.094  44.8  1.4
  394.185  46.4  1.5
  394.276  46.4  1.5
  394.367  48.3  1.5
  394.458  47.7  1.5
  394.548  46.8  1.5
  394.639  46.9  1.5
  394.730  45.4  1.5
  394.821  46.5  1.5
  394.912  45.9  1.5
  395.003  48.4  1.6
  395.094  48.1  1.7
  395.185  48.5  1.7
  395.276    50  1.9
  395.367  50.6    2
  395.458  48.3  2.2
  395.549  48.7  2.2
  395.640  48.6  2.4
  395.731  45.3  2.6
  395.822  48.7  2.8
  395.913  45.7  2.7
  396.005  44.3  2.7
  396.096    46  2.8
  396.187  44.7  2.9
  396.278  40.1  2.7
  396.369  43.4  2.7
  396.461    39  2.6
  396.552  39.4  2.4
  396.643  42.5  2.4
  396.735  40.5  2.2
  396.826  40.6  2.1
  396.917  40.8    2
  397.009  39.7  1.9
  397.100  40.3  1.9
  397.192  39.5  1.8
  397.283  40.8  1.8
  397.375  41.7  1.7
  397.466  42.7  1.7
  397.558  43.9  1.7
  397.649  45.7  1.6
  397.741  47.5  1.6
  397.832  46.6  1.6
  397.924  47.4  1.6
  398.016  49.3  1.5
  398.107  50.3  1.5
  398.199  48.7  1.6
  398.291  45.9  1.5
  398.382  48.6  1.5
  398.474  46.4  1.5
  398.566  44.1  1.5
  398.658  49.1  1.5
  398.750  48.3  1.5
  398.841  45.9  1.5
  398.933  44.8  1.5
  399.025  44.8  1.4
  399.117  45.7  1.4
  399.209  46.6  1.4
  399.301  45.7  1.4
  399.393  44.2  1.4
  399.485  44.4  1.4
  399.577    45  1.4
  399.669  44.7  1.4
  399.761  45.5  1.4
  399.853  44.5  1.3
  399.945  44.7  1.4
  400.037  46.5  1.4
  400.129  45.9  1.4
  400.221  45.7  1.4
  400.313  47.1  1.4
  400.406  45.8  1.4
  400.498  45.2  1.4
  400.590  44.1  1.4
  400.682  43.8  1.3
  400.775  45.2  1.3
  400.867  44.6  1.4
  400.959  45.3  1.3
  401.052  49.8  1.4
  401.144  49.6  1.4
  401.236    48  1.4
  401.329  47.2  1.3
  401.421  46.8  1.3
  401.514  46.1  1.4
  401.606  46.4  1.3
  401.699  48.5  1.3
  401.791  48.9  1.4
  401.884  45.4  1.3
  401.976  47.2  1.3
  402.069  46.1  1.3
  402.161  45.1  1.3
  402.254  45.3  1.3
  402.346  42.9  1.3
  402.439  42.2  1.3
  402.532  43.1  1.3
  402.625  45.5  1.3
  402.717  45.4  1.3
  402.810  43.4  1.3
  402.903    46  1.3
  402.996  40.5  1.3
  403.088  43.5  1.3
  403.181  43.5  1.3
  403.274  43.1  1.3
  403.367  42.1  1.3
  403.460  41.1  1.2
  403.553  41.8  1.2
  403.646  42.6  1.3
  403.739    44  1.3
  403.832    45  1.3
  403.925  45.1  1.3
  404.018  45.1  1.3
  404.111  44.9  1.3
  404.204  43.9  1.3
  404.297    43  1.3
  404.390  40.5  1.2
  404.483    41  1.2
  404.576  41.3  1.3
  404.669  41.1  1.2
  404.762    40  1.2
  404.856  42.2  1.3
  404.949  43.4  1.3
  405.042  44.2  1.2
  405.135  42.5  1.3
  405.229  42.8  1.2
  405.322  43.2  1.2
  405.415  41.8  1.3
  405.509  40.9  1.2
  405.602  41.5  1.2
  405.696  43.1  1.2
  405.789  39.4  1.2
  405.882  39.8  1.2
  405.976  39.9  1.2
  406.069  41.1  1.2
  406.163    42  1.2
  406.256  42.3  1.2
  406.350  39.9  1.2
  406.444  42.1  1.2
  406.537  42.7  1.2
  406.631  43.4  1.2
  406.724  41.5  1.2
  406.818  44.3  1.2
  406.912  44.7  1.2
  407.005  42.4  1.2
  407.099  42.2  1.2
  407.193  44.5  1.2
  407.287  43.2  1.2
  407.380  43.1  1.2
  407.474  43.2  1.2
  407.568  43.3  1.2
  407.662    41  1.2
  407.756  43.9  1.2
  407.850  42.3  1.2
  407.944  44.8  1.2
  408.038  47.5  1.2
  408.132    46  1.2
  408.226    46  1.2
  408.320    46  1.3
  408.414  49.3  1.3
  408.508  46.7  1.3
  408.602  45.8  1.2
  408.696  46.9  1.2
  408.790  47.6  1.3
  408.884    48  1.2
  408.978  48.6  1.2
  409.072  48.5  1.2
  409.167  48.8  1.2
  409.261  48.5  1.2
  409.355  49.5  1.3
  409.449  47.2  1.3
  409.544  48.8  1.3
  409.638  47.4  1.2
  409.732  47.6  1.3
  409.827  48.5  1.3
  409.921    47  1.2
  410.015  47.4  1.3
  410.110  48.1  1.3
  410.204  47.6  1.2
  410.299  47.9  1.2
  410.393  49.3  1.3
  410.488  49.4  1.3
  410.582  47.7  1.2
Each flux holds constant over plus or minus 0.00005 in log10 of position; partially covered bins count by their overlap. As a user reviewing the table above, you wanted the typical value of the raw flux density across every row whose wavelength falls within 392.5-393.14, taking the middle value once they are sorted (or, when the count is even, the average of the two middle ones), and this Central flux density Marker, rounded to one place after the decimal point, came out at 42.4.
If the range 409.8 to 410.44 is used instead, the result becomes 47.9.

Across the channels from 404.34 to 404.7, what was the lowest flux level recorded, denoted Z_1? 40.5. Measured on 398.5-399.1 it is 44.1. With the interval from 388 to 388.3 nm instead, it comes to 42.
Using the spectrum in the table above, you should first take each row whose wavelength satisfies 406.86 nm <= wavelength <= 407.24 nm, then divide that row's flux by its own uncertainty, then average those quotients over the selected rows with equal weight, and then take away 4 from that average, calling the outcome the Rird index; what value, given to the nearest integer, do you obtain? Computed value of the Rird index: 32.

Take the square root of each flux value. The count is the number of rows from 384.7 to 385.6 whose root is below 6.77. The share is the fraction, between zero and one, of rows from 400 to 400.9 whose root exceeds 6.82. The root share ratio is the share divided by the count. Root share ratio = 0.020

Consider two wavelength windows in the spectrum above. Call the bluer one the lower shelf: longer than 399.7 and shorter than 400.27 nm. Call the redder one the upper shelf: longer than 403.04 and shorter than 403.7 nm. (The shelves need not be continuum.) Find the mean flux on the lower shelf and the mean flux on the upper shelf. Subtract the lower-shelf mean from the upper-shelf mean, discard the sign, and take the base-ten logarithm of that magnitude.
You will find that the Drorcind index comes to 0.47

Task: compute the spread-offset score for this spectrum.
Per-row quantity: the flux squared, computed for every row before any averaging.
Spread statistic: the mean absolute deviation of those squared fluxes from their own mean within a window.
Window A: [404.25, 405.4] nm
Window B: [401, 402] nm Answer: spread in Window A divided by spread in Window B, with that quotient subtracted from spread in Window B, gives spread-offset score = 115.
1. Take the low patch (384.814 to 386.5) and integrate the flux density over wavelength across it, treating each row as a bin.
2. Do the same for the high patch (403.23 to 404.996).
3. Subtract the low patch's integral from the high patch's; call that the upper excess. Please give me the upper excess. -3.0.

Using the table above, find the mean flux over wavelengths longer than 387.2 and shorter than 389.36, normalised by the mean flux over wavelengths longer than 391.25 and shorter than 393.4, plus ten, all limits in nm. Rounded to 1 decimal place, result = 11.1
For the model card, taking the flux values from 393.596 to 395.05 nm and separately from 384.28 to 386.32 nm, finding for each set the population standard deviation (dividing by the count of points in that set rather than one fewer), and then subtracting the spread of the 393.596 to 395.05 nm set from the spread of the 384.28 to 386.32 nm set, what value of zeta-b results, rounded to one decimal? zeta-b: -1.0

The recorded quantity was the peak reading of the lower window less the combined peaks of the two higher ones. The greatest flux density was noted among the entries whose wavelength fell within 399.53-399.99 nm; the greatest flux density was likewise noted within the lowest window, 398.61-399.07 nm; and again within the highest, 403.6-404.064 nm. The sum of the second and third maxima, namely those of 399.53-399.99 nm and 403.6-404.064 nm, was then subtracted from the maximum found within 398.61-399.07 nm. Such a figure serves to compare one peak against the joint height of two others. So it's -41.5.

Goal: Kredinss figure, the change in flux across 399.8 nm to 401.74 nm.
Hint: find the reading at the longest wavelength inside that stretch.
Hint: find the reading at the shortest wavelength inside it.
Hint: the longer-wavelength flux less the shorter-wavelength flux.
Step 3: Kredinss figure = 4.0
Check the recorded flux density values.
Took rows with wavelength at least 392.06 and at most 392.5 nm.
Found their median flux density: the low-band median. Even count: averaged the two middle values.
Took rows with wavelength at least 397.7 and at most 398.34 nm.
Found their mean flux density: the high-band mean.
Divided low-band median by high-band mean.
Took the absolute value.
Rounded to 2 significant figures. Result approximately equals 0.94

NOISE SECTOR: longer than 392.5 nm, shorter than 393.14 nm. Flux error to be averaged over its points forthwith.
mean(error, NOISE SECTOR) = 1.30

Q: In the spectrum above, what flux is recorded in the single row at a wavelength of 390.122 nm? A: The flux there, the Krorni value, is 46.7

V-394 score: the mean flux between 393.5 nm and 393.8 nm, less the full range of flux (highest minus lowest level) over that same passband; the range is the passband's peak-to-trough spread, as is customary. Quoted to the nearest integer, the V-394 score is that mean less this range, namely 38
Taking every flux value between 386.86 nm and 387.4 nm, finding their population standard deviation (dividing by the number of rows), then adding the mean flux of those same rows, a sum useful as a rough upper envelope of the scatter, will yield 51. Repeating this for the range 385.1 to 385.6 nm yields 46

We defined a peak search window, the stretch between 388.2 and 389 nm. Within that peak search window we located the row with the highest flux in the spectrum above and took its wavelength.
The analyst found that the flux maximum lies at 388.866 nm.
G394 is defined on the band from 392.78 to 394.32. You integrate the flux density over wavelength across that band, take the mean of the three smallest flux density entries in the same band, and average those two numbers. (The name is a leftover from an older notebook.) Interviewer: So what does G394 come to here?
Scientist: 51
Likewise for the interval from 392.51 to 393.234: 34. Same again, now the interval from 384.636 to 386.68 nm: 70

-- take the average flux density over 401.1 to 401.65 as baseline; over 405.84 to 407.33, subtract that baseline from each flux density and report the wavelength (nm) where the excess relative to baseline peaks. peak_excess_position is 406.912 nm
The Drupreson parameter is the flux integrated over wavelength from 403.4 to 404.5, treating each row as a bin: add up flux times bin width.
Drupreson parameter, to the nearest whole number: 48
